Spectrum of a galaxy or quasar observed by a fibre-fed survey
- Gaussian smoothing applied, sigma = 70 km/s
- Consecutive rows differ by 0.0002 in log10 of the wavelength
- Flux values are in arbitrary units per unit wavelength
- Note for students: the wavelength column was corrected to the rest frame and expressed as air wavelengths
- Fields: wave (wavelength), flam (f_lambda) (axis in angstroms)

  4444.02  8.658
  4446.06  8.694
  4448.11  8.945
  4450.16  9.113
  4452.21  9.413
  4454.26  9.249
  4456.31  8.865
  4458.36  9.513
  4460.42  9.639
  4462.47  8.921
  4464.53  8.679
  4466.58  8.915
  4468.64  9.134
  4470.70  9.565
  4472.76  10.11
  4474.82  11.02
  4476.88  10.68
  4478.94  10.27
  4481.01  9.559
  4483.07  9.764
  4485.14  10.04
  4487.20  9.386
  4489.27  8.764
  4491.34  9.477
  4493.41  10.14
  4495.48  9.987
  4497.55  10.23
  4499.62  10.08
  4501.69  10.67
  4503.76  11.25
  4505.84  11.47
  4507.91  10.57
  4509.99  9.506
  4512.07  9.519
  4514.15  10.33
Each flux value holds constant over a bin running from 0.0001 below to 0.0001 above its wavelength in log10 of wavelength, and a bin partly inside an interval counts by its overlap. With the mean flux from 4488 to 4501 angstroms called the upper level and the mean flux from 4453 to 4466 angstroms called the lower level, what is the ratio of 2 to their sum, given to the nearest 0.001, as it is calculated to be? 0.106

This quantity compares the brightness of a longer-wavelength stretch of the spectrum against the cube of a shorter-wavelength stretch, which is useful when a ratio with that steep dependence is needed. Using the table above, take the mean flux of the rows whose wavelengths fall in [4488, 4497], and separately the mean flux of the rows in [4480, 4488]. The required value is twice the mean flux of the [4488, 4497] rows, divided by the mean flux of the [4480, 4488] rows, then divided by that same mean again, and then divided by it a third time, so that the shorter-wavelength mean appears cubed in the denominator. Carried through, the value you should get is 0.021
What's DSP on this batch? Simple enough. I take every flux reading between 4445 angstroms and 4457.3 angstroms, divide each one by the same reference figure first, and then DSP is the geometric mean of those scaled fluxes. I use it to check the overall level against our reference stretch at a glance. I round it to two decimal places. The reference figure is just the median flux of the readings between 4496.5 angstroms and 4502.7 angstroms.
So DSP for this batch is 0.88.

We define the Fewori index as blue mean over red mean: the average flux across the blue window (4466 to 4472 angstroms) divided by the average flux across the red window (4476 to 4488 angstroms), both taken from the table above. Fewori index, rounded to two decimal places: 0.93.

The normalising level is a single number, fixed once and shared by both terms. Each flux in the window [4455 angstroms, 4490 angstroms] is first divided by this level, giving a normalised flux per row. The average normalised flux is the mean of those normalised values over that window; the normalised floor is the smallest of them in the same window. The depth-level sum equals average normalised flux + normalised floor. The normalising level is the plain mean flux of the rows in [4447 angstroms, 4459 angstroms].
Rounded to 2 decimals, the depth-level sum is 1.99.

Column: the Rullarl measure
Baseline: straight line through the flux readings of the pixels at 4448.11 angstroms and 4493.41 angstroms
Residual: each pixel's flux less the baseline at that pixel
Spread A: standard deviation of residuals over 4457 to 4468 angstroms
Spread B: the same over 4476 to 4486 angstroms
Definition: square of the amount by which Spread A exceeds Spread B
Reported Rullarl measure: 0.000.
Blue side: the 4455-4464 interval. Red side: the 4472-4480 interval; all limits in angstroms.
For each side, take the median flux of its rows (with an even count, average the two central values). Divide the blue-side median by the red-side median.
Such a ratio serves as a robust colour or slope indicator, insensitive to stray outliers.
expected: 0.88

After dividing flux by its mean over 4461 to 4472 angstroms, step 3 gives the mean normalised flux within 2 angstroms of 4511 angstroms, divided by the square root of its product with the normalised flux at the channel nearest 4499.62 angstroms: 0.97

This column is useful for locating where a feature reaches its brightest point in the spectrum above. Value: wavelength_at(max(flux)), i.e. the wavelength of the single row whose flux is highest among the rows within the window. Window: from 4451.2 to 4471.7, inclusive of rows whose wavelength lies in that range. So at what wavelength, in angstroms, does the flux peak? 4460.42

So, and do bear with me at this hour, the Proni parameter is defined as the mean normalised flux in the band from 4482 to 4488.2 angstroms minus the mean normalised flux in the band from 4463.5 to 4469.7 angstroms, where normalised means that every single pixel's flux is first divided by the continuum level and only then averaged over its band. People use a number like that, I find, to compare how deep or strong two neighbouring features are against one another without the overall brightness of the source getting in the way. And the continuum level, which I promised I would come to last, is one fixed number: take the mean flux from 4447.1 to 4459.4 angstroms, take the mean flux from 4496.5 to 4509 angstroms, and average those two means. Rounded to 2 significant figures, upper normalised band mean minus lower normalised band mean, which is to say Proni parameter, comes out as 0.083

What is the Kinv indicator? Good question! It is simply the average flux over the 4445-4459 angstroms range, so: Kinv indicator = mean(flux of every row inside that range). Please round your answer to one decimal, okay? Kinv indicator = 9.1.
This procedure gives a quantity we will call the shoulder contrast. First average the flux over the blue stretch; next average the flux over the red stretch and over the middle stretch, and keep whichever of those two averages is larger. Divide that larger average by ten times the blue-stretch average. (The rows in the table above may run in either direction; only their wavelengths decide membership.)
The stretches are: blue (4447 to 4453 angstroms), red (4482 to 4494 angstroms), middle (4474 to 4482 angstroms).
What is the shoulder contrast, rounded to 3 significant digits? 0.113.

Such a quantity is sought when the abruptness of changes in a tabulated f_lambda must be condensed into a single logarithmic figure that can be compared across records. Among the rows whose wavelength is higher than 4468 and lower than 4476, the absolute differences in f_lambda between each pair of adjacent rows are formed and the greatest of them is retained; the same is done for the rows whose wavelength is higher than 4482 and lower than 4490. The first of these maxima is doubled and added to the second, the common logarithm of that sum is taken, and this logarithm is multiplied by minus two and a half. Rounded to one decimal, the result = -1.0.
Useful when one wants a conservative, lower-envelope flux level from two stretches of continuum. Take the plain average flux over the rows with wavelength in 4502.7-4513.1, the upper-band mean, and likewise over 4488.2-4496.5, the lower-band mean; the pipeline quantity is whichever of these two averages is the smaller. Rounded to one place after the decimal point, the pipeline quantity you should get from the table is 9.6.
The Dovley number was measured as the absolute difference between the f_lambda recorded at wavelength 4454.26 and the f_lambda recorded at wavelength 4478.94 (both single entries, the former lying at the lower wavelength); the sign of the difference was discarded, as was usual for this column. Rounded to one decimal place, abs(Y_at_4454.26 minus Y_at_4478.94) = 1.0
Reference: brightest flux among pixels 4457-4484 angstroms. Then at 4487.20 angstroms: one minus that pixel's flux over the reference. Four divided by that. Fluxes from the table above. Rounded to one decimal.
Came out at 27.0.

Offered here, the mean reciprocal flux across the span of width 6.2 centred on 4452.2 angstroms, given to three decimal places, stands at 0.108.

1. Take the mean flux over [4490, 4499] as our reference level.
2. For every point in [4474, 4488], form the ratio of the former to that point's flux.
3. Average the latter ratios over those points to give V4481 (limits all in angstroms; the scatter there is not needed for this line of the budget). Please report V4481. 0.99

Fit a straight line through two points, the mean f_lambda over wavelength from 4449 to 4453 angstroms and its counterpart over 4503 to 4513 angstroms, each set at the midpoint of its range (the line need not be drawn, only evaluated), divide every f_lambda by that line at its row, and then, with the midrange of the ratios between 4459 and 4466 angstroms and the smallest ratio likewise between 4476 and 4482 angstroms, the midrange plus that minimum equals 1.93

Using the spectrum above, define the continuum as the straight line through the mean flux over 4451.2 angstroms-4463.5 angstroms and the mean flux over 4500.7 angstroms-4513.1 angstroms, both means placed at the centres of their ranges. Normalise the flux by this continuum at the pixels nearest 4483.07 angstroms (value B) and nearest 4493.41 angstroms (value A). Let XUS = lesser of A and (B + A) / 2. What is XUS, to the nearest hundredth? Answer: 0.99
